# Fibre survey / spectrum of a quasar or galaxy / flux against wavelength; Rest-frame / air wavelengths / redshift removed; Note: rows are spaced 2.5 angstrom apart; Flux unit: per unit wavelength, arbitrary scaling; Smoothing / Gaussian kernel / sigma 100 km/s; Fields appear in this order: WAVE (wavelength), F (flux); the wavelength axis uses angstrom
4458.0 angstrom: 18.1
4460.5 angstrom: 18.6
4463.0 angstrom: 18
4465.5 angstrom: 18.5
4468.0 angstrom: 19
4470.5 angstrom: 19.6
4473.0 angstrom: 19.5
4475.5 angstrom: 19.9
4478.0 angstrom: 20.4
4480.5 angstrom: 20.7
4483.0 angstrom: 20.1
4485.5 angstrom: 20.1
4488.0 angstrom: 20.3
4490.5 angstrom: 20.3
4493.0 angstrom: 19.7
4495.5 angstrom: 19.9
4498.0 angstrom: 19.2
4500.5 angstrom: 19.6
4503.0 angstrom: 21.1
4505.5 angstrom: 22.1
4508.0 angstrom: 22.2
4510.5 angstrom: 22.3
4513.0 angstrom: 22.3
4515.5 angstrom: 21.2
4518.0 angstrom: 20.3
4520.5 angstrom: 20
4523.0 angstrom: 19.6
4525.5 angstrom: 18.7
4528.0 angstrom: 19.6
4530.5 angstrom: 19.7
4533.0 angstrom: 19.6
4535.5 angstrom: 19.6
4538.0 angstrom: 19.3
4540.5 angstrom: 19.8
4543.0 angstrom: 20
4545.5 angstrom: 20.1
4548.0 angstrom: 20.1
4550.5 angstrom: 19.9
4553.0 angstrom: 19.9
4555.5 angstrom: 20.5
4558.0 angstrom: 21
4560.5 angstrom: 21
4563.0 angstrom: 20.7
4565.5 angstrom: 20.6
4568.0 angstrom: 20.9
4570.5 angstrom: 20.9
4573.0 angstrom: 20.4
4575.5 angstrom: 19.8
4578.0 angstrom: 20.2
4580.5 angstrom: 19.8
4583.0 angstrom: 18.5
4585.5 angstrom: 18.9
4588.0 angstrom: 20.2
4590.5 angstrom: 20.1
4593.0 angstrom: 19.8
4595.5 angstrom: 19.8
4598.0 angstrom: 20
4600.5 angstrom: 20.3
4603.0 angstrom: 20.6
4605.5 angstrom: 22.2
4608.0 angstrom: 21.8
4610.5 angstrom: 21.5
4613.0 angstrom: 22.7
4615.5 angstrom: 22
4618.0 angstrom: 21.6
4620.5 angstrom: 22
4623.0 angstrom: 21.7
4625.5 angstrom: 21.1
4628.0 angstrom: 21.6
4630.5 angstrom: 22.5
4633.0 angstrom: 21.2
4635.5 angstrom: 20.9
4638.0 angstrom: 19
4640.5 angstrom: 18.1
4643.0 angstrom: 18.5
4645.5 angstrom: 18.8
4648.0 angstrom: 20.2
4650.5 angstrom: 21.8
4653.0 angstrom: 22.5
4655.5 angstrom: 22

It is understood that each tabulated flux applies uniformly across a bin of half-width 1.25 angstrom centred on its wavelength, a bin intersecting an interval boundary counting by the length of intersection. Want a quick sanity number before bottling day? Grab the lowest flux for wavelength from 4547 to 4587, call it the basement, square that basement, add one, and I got 343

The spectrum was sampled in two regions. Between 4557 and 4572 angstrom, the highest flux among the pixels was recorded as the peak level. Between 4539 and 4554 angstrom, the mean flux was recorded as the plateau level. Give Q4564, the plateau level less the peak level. -1.0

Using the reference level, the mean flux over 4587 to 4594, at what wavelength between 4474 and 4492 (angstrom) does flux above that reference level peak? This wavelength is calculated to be 4480.5 angstrom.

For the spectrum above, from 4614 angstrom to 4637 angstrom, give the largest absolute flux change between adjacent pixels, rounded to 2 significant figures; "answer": 1.3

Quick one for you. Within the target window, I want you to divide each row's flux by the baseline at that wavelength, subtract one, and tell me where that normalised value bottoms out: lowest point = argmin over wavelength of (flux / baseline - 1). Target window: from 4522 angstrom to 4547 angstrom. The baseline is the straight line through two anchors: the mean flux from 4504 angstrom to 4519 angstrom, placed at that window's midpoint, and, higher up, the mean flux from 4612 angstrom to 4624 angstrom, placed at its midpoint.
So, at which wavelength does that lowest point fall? 4525.5 angstrom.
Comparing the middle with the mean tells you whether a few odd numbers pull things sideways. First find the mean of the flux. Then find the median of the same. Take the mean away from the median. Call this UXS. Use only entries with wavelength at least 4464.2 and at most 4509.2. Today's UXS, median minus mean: -0.12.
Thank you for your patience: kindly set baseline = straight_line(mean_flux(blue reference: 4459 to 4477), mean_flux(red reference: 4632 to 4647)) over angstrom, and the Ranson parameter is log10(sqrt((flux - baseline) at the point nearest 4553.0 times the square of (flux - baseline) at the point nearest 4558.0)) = 0.17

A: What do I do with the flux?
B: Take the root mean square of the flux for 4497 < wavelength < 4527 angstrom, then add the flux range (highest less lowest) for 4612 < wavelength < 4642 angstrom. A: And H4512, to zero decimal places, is 25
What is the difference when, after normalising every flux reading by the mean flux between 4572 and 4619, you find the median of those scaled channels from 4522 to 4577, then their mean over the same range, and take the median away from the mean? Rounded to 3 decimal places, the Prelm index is 0.006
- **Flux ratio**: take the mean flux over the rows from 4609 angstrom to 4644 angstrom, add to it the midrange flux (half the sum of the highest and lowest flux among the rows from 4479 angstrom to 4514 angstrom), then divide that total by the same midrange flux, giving 2.01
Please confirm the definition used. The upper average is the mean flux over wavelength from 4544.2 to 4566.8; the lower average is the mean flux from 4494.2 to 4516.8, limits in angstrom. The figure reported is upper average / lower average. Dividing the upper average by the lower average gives 0.97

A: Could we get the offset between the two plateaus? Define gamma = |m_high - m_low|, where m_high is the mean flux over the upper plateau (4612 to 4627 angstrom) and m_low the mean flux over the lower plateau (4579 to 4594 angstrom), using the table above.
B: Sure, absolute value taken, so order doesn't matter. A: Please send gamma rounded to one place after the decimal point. 2.3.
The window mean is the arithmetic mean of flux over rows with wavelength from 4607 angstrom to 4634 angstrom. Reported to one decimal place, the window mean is 21.8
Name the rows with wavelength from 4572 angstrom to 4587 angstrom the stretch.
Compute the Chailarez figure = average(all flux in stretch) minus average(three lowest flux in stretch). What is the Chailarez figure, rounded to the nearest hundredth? 0.53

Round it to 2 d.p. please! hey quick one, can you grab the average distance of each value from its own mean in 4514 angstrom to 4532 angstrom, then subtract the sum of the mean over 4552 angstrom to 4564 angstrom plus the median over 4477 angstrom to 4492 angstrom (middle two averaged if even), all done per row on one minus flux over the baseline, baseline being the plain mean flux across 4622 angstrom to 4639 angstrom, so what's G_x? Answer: -0.04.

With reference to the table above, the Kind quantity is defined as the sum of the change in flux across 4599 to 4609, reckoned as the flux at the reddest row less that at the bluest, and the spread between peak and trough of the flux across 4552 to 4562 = 2.6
